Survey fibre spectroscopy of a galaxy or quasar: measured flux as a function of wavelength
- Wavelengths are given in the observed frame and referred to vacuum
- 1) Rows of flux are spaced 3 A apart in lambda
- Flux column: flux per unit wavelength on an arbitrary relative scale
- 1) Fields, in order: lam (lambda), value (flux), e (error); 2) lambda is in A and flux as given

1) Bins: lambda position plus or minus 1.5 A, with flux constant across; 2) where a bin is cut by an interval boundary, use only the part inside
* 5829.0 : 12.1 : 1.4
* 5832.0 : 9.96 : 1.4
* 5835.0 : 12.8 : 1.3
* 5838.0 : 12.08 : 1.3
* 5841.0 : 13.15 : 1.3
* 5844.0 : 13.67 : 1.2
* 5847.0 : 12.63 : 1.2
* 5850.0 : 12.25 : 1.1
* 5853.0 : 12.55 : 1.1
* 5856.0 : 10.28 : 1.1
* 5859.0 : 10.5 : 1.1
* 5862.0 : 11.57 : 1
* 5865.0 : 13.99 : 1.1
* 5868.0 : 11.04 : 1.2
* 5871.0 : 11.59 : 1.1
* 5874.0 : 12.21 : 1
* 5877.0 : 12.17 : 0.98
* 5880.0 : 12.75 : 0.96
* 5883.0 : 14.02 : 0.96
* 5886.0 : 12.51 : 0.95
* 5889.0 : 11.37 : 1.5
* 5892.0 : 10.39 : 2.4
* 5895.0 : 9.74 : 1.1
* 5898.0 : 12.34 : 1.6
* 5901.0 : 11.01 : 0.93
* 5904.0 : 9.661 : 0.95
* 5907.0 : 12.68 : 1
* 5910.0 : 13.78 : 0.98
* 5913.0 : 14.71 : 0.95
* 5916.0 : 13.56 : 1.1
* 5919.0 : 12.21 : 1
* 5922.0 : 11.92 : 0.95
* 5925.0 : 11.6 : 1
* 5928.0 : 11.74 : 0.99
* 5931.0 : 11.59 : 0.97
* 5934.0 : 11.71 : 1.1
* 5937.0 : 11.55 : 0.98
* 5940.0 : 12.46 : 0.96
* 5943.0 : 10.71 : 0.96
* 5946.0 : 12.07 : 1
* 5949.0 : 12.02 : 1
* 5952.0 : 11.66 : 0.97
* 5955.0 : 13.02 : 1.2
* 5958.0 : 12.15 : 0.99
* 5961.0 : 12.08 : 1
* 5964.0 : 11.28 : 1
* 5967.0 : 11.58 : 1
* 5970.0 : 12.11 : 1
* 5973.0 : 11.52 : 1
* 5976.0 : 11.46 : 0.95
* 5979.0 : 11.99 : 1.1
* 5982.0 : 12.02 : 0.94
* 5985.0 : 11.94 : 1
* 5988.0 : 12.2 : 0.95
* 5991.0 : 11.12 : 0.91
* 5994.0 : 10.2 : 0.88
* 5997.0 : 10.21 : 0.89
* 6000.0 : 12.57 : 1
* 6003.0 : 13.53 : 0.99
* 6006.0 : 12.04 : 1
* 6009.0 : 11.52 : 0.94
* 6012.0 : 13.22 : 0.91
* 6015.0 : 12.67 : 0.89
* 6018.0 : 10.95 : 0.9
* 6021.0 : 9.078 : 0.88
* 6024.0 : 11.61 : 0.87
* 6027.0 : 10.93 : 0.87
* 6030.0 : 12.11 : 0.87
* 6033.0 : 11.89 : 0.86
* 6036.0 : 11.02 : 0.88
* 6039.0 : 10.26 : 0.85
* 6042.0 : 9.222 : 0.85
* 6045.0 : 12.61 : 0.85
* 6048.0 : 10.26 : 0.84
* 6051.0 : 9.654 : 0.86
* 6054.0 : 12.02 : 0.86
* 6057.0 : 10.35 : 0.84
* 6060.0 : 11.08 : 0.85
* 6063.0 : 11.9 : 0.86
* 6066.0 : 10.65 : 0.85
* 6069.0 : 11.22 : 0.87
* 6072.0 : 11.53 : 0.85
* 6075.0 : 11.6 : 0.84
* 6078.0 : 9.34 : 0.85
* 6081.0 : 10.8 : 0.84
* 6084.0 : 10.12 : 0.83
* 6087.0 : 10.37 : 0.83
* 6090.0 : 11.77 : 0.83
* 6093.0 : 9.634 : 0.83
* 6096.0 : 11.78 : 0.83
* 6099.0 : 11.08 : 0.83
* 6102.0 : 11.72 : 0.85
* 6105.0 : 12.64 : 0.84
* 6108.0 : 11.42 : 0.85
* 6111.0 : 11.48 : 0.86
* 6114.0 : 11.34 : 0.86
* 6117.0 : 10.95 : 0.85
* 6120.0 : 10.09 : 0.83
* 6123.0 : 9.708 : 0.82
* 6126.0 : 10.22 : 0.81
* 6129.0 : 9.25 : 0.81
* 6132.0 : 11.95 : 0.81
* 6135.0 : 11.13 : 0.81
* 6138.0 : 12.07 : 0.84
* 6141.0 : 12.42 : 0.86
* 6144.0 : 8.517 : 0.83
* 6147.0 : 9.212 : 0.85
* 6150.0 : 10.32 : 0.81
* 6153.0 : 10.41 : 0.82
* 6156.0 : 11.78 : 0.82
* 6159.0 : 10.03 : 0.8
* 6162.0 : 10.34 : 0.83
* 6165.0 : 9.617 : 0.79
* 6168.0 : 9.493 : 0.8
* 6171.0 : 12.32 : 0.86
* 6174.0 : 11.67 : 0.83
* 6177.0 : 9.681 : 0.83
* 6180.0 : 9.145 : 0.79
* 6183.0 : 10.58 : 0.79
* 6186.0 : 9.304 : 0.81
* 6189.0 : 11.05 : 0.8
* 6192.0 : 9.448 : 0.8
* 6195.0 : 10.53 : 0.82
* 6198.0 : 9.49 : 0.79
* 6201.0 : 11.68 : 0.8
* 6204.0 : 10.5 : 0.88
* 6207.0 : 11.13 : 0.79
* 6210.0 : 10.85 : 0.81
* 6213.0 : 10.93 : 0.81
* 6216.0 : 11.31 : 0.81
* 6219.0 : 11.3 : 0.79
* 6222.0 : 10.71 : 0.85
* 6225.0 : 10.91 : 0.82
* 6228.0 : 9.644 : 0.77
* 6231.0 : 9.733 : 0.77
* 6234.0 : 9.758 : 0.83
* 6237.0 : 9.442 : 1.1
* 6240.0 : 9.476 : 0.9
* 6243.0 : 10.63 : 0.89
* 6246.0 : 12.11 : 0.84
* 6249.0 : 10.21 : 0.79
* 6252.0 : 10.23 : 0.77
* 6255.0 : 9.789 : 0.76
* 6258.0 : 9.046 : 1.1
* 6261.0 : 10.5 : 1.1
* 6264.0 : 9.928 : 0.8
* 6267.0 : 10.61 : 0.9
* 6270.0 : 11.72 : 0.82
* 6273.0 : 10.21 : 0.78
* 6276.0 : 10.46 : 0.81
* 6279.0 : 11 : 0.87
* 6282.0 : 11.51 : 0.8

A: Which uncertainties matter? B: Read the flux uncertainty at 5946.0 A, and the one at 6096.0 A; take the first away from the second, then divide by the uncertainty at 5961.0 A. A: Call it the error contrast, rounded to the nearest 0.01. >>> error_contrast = -0.17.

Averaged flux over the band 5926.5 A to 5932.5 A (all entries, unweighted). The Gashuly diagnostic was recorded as 11.7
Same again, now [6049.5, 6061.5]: 10.8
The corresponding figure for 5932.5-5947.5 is 11.7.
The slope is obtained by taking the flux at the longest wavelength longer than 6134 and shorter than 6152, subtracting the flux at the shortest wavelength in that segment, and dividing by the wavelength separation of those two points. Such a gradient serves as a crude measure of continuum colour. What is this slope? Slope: -0.05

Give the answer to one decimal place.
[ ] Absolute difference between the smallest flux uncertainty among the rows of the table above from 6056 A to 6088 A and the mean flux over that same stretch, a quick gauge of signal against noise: 10.0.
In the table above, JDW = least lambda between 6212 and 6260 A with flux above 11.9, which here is 6246.0 A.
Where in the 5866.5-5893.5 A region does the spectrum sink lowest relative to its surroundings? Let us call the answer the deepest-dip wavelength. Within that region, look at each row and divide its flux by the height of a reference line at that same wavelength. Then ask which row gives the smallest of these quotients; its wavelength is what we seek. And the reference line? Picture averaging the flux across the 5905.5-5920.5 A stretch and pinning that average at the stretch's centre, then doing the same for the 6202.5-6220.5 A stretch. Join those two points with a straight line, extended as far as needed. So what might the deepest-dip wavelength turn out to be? 5892.0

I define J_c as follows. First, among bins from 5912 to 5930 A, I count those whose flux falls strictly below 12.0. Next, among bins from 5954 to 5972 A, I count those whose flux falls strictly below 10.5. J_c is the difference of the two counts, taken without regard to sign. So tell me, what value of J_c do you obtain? 3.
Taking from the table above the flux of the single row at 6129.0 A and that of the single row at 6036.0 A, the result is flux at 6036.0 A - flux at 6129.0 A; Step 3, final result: 1.8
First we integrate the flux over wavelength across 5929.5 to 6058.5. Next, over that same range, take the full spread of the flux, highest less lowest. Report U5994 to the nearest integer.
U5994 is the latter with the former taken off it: -1484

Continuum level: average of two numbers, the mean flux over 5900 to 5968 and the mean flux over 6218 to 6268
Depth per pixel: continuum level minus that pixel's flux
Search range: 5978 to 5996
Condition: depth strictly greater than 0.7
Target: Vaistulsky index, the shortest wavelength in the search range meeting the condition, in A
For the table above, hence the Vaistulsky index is 5994.0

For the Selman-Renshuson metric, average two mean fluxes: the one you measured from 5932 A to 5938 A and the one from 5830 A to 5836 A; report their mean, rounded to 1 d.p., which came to 11.5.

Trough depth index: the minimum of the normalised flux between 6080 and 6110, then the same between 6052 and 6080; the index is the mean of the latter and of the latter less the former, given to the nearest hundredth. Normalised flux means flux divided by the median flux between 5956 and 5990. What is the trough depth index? 0.38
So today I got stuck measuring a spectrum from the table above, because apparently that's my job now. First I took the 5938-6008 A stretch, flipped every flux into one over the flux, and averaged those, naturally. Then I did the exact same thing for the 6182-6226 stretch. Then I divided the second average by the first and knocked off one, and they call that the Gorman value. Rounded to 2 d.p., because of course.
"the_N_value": 0.11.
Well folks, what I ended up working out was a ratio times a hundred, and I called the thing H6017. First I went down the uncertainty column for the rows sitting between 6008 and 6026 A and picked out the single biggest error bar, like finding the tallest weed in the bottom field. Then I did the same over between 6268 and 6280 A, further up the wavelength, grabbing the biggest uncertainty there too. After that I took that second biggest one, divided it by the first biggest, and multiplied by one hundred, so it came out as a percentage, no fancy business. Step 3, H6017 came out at 93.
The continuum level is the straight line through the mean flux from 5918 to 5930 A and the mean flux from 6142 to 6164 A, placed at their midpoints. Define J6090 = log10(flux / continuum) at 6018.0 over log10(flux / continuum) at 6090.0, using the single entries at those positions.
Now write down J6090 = -0.16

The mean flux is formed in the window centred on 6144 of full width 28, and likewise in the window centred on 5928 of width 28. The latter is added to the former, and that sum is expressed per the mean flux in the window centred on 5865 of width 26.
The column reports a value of 1.95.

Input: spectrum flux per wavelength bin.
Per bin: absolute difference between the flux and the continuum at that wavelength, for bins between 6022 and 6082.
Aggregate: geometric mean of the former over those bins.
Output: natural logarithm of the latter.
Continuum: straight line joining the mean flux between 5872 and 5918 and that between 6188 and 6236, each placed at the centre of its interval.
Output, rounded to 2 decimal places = -0.57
